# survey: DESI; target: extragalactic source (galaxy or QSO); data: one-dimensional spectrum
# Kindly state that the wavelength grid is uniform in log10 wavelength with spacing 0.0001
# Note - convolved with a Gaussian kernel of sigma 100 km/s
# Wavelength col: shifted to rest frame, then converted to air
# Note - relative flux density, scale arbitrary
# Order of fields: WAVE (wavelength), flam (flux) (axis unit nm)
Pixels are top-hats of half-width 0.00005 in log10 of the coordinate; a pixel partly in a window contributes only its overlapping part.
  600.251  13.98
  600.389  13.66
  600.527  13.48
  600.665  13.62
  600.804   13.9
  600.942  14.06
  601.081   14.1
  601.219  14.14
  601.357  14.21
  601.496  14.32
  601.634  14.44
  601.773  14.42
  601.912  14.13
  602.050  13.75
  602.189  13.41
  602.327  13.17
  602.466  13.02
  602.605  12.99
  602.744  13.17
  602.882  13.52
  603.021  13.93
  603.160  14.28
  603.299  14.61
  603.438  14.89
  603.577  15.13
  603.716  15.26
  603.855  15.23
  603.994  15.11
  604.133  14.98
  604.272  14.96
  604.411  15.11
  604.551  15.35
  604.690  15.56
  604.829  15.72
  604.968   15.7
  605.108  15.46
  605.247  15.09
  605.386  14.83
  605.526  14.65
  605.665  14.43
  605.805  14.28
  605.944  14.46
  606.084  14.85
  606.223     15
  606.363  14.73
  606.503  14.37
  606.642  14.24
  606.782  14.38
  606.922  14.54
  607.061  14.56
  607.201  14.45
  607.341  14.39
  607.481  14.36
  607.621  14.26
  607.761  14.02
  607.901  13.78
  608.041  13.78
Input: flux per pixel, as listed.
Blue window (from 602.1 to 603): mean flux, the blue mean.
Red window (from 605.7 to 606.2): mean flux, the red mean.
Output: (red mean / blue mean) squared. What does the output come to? 1.21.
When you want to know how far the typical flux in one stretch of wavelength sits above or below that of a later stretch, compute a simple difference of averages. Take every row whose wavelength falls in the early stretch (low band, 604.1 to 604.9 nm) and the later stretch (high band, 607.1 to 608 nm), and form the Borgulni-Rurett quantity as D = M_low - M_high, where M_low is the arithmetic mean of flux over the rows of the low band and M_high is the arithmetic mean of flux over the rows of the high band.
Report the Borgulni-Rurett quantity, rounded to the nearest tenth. 1.1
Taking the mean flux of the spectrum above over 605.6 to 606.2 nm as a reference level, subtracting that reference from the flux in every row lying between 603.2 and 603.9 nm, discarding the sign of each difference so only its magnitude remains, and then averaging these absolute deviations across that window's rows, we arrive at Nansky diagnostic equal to 0.5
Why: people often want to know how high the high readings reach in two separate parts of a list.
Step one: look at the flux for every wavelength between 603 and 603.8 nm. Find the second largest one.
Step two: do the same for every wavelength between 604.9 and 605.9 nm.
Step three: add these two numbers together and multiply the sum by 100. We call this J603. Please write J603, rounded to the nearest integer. 3059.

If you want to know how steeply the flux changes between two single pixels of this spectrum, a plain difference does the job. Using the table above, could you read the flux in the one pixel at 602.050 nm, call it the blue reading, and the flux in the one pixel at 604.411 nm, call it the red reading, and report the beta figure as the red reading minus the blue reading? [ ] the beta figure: 1.4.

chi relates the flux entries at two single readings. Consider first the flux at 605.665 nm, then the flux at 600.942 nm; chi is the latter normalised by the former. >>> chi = 0.974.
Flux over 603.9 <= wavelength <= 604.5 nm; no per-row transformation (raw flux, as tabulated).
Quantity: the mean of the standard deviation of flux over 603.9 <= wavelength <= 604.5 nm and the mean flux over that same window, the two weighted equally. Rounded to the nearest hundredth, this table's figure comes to 7.56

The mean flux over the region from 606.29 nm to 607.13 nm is 14.5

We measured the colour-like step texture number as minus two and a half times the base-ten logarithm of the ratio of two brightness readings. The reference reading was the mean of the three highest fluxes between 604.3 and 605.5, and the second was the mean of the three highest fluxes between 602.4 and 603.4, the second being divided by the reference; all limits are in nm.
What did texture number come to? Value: 0.10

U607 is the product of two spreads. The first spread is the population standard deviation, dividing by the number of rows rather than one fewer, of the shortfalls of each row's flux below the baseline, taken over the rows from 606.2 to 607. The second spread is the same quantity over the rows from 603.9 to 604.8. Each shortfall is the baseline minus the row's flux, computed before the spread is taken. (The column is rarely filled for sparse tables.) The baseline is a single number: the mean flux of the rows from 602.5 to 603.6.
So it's 0.054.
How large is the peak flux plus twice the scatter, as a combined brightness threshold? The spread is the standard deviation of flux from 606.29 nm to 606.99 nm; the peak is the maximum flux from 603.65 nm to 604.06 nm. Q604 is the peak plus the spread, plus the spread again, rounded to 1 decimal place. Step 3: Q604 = 15.6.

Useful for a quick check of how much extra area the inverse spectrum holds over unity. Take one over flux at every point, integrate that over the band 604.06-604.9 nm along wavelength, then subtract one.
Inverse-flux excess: -0.945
